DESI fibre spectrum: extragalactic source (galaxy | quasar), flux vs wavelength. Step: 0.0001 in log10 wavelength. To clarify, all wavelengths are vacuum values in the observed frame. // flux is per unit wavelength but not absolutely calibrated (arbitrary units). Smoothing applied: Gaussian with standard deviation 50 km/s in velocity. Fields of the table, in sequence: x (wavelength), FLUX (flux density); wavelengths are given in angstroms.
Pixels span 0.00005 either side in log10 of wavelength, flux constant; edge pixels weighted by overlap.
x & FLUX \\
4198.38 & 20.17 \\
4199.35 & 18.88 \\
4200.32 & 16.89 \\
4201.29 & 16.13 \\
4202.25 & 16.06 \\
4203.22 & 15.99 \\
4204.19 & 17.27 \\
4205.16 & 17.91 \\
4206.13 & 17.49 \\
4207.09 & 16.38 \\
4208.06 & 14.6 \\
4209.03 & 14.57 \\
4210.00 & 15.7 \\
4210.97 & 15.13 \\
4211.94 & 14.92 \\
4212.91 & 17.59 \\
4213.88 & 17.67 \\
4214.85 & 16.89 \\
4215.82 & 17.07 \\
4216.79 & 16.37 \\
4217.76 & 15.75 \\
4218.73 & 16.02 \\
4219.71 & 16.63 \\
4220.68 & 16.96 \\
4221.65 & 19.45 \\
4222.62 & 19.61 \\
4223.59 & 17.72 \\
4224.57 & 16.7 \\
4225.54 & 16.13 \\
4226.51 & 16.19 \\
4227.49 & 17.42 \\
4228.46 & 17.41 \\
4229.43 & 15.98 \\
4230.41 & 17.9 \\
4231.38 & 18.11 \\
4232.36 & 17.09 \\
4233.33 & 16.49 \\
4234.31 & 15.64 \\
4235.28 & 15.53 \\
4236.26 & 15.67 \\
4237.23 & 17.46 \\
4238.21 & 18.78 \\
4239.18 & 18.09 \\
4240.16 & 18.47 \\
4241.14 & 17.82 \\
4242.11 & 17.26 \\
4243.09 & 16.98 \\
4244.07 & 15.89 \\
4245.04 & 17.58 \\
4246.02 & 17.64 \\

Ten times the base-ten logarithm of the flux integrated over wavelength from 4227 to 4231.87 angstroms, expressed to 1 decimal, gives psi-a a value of 19.3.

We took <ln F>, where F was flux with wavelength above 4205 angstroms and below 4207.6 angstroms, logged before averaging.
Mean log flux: 2.848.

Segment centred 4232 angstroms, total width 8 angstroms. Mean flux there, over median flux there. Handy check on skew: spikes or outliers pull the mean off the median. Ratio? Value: 1.00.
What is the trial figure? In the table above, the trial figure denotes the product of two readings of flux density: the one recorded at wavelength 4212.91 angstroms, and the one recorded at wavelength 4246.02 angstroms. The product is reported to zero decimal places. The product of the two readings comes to 310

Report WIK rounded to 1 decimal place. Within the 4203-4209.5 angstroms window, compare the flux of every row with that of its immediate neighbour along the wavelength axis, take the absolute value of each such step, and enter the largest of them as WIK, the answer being 1.8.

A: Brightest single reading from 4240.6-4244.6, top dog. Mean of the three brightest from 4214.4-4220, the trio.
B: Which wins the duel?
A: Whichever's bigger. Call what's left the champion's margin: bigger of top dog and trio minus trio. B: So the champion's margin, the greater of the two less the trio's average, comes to 1.0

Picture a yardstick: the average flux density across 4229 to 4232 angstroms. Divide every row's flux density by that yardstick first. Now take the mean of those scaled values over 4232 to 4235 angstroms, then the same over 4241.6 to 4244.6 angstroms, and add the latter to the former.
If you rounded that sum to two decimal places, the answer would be 1.91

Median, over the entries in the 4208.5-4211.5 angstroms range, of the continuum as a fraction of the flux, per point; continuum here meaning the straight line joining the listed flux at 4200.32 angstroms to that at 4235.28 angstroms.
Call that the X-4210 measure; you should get 1.09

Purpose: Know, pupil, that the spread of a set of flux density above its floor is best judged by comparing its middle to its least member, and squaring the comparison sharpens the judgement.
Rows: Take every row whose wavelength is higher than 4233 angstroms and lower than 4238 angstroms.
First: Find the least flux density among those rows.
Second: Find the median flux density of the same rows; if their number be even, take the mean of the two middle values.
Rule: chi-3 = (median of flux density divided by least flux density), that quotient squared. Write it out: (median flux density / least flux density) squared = 1.02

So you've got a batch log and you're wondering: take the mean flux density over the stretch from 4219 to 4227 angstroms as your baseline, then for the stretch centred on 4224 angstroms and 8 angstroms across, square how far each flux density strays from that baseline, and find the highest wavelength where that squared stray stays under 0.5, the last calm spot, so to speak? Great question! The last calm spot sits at 4227.49 angstroms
